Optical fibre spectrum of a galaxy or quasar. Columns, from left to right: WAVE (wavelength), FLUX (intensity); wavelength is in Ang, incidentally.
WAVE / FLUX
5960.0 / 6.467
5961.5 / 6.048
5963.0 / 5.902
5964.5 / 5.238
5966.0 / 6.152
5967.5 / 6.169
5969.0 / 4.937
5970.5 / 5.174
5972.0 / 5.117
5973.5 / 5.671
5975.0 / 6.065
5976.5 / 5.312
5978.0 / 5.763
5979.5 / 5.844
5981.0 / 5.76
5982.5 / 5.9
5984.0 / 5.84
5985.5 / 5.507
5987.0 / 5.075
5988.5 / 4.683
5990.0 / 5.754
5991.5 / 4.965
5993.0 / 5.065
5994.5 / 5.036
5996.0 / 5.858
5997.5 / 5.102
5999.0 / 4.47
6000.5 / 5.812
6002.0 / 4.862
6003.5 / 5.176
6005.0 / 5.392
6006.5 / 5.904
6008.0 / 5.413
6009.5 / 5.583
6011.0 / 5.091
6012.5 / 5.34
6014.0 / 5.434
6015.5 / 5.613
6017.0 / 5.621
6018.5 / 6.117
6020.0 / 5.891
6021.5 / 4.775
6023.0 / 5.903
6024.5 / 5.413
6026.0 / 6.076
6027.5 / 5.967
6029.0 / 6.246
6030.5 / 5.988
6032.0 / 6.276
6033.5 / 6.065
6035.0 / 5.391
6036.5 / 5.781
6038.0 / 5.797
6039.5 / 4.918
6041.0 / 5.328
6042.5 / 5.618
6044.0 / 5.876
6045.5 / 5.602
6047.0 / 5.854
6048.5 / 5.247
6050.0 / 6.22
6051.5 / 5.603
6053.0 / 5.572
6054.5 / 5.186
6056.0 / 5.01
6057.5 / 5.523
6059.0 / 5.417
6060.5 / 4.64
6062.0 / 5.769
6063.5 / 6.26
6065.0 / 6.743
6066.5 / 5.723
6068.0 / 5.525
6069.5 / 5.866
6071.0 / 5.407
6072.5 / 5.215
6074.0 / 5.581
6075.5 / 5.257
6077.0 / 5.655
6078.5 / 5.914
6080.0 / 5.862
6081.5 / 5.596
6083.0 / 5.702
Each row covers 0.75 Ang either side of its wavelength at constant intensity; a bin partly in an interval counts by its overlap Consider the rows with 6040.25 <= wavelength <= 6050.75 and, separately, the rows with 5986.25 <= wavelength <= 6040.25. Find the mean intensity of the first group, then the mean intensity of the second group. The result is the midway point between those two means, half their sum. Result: 5.59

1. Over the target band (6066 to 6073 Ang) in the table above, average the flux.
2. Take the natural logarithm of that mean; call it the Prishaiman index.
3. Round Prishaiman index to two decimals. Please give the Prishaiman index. 1.71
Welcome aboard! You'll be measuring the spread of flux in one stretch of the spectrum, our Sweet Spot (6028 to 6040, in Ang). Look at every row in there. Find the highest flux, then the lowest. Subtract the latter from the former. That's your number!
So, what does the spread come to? 1.4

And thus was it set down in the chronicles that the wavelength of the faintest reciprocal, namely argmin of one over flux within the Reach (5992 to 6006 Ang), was 5996.0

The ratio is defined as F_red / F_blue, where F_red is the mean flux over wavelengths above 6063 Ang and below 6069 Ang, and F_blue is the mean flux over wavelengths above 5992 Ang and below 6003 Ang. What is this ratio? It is 1.17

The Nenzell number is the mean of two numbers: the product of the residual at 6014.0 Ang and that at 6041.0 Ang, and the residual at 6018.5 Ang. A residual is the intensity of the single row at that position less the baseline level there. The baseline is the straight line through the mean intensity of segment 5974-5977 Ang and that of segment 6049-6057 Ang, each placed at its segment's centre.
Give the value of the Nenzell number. 0.28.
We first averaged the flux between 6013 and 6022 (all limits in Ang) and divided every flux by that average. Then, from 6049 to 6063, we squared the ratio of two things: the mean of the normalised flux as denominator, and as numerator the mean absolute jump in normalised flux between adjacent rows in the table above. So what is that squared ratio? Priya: 0.007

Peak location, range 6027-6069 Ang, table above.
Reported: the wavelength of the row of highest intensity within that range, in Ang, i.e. 6065.0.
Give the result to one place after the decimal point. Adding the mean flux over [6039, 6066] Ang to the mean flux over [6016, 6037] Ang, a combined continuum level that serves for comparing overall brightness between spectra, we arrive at 11.4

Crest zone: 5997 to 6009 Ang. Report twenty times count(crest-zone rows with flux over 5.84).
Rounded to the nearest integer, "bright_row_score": 20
